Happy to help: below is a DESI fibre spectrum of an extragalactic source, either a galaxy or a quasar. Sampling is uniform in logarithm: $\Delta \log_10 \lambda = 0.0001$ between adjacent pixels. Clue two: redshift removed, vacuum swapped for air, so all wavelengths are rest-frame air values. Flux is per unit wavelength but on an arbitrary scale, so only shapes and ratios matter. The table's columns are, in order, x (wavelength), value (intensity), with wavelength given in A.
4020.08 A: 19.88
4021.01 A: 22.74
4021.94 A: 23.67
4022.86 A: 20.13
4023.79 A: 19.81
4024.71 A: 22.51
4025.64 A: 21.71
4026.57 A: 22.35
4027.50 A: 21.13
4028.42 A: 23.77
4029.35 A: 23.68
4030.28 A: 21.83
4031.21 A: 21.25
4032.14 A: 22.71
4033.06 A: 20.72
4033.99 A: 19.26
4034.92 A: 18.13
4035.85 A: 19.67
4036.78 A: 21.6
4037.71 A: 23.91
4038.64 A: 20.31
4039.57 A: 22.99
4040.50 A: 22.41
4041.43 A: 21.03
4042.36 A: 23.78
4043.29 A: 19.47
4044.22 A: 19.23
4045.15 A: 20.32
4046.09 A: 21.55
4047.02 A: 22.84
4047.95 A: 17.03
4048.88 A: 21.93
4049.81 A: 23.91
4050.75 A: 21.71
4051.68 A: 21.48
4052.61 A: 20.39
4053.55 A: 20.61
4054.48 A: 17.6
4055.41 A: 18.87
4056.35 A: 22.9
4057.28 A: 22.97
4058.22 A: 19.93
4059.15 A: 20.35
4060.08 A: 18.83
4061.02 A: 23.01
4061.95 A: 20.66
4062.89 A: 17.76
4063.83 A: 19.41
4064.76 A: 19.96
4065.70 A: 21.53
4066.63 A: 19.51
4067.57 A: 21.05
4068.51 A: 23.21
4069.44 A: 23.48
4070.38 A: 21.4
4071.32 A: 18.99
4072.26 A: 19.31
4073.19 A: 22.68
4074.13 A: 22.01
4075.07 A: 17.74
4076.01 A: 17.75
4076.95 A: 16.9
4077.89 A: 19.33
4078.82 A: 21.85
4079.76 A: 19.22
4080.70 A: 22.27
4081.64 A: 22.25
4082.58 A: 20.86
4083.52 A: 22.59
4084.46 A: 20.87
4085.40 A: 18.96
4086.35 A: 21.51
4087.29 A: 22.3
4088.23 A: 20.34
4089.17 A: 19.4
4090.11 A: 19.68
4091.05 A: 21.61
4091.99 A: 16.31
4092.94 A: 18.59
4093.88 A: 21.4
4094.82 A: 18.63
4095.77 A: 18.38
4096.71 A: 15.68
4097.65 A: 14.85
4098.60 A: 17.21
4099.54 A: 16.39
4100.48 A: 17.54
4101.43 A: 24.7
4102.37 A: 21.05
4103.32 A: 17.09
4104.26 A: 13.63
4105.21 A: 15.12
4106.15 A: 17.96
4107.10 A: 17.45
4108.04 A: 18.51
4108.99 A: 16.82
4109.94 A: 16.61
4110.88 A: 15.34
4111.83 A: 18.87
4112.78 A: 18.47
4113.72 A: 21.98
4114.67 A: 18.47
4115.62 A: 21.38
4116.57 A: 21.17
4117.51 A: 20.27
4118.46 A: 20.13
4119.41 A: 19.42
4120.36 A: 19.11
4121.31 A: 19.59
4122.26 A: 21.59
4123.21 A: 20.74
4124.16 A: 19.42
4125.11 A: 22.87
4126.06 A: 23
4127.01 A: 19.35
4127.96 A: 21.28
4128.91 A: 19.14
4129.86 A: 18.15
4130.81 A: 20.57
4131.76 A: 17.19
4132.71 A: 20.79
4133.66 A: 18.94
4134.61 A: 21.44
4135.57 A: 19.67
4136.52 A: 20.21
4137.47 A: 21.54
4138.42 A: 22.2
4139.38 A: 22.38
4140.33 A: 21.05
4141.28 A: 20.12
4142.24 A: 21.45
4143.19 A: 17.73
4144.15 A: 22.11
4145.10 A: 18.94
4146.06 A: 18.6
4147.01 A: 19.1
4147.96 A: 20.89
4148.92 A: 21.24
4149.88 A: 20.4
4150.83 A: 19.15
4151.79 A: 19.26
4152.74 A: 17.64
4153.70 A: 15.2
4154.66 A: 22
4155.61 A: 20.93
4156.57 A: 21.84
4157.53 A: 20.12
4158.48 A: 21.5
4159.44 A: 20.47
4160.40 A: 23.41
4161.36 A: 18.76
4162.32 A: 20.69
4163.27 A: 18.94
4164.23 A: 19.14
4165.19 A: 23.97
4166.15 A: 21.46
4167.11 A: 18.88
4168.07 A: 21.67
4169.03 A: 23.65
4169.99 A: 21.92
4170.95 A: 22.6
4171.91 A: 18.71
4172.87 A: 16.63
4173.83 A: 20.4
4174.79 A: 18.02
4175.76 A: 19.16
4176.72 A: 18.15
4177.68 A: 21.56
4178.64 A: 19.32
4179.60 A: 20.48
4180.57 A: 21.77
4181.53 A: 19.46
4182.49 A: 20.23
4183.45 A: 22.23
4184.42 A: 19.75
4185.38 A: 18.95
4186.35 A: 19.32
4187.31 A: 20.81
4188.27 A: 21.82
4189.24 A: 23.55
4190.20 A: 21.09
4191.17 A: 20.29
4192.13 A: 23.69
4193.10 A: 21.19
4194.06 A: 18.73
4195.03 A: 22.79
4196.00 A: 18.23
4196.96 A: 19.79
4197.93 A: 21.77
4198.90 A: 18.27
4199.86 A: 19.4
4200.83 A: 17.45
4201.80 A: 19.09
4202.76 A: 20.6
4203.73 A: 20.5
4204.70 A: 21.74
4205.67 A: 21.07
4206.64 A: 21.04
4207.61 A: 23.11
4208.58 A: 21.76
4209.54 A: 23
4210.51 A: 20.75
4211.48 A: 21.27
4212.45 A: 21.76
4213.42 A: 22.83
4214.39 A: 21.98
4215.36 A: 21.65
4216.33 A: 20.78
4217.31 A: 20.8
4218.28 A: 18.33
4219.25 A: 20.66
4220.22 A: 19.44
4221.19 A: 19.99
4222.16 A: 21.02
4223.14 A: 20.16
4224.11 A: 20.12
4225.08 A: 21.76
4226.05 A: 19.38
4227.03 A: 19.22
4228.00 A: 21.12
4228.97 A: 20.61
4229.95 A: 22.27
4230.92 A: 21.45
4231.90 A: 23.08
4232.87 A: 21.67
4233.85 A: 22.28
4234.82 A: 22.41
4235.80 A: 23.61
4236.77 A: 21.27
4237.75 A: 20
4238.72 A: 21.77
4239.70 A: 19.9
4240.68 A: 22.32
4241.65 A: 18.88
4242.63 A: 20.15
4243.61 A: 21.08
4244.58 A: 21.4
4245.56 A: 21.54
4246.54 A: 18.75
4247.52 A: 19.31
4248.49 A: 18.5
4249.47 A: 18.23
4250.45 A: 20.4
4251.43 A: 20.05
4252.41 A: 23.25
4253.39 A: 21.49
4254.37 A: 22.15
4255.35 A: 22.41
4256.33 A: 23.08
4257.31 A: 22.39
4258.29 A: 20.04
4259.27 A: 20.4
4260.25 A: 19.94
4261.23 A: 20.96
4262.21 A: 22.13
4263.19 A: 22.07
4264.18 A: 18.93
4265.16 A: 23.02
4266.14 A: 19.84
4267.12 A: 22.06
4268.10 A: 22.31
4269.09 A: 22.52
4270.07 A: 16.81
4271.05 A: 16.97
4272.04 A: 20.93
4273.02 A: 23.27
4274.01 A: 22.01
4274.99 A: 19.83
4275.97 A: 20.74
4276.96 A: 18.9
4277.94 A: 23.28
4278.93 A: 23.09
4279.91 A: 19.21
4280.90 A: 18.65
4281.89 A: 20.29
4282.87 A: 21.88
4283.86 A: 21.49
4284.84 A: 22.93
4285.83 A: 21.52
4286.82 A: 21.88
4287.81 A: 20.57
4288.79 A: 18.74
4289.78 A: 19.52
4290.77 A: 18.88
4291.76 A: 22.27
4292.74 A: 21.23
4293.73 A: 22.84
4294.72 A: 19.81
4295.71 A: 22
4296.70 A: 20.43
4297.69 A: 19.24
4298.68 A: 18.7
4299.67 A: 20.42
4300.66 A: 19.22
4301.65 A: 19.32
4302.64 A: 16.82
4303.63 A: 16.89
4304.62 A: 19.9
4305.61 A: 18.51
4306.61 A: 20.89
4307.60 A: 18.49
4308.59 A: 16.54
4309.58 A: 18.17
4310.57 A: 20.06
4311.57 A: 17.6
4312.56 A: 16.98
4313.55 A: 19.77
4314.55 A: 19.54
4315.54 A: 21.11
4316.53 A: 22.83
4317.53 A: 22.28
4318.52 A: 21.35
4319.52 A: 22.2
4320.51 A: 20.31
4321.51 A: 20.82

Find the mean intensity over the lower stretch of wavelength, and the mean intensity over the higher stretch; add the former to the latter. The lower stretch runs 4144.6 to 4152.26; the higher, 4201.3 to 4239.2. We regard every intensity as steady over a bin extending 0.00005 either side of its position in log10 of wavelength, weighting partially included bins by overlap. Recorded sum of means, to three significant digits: 40.9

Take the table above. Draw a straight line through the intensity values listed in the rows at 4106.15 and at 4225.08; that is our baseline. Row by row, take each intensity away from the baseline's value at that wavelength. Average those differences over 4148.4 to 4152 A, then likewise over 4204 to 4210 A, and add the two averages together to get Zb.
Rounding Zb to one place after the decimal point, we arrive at -1.4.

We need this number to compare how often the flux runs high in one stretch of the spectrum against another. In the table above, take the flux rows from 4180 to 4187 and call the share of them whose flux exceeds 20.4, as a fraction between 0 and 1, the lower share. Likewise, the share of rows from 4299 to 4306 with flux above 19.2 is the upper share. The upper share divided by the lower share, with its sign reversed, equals -2.00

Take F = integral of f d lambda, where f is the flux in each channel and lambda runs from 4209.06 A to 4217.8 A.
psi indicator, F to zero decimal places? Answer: 189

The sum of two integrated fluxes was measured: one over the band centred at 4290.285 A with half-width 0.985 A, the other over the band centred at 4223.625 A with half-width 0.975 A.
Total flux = 77.1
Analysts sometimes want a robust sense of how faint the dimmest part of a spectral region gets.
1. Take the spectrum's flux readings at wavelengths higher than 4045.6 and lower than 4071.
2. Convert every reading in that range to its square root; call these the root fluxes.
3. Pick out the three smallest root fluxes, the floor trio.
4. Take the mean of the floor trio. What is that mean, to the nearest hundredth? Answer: 4.18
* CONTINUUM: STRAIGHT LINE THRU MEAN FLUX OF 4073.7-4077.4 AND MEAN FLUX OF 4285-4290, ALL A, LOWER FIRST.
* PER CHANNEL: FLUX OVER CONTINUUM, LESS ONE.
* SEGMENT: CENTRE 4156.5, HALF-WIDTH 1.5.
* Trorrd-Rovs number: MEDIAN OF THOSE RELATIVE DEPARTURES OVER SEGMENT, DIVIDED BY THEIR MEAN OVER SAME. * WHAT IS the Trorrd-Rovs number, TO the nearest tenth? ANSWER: 1.0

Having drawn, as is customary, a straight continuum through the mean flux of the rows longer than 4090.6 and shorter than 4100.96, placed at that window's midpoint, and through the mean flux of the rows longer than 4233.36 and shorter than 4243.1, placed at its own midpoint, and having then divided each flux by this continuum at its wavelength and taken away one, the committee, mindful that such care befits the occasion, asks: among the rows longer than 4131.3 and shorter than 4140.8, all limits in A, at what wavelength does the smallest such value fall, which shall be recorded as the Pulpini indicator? 4131.76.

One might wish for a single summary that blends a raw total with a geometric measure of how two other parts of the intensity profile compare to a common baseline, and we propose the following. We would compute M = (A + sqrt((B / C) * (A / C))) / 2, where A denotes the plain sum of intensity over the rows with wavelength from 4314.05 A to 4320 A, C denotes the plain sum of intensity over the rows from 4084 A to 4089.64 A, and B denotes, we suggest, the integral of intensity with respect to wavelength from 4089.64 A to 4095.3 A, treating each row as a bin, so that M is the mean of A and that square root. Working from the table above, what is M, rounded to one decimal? 65.1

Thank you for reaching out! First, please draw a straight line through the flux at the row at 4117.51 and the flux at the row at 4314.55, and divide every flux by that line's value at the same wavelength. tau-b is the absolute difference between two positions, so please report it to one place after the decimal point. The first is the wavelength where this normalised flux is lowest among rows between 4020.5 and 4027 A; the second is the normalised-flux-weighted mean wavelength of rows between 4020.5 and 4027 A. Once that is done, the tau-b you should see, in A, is 0.0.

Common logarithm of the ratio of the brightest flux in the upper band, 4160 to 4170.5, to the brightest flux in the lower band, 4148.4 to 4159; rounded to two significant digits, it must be 0.037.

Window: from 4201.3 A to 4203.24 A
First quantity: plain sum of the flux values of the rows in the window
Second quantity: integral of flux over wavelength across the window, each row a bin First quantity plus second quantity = 78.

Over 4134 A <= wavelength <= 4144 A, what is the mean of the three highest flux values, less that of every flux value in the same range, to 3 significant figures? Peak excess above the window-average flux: 1.26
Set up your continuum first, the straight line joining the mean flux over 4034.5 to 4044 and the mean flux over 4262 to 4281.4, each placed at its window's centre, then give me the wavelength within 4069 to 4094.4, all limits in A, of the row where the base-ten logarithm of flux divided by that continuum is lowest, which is 4091.99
